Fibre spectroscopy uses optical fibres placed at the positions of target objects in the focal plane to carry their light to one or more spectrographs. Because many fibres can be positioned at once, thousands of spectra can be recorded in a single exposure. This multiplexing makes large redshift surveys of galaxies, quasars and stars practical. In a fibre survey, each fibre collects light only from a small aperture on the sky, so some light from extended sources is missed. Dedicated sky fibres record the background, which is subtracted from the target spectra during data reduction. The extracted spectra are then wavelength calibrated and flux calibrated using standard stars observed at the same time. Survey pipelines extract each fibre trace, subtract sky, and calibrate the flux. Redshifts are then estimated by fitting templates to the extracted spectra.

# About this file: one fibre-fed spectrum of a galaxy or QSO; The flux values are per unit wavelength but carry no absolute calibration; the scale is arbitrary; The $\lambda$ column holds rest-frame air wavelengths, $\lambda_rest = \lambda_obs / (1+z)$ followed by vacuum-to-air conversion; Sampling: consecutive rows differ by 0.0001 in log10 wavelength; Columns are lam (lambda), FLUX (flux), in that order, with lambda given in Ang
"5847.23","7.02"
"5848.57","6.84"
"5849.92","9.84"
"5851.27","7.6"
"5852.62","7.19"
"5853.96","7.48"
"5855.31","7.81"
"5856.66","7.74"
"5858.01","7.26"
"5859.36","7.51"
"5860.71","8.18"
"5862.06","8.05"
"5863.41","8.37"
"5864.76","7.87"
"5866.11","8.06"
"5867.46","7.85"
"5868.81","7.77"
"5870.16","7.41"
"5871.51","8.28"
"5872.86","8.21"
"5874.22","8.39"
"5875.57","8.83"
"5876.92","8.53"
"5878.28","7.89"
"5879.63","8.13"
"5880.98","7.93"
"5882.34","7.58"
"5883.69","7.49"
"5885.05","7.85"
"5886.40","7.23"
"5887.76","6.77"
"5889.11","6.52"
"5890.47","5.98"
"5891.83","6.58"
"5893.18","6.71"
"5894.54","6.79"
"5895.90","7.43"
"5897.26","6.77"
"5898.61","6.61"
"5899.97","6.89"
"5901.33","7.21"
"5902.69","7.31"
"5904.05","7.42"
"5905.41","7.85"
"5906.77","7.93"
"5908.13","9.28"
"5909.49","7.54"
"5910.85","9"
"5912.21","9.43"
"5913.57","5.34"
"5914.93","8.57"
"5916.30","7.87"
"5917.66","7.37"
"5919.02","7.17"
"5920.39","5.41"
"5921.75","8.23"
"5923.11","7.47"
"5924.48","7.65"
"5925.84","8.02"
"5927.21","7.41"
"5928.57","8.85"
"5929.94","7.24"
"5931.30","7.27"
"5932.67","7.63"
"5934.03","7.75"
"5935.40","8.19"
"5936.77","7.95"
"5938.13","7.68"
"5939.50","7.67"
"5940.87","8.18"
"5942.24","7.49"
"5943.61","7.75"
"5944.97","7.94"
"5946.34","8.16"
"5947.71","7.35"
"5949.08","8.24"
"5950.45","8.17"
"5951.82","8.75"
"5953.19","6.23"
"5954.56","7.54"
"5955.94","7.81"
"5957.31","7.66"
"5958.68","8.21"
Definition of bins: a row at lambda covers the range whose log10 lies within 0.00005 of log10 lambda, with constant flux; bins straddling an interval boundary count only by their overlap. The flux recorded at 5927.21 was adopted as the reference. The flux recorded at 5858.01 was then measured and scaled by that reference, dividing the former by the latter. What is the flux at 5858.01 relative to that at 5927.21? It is 0.98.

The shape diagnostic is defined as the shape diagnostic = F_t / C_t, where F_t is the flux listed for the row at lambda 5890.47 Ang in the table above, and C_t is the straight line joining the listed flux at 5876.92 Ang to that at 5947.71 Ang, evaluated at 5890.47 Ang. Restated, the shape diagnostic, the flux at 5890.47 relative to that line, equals 0.72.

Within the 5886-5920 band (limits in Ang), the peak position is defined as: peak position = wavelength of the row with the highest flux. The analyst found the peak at 5912.21 Ang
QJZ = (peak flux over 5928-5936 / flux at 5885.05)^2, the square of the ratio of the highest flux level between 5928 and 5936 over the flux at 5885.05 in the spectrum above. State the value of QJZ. 1.27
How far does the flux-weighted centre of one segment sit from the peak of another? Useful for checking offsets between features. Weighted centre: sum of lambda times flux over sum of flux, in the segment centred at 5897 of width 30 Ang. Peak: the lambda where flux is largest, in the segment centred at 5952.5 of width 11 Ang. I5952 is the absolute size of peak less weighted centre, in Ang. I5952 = 54.8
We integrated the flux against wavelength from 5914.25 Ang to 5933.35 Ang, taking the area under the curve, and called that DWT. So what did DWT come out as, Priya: 145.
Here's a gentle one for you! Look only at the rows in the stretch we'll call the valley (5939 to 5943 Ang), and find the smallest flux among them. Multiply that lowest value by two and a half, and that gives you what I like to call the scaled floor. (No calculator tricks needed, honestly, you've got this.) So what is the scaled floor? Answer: 18.7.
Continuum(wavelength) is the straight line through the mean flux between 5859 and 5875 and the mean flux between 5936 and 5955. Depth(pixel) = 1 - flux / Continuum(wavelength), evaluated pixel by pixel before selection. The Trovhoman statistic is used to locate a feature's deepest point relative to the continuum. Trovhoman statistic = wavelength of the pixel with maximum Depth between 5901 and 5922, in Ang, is 5913.57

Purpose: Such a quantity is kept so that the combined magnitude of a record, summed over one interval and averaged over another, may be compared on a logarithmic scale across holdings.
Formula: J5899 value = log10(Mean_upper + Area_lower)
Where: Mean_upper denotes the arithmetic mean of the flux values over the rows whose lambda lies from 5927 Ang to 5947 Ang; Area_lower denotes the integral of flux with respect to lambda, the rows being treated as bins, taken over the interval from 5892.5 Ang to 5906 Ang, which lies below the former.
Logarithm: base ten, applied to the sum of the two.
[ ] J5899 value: 2.02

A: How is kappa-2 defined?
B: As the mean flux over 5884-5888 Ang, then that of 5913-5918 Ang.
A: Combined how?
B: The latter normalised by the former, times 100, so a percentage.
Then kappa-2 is 100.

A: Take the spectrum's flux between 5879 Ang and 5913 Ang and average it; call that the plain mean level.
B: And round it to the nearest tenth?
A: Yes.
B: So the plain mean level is 7.4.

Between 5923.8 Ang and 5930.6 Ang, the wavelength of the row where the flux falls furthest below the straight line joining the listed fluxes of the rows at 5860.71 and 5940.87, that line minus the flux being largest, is 5929.94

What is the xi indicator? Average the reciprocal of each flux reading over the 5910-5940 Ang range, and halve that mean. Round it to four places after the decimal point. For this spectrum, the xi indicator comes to 0.0662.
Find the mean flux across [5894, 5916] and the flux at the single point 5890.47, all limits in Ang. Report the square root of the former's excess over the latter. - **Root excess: 1.27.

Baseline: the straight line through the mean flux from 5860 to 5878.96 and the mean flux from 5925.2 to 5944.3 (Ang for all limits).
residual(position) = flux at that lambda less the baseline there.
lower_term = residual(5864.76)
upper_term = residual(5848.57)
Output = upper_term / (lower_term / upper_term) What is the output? -7.0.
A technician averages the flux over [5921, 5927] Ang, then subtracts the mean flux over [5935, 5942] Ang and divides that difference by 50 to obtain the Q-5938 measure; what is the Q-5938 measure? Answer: -0.002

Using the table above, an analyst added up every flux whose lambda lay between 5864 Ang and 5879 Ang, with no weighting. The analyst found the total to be 89.1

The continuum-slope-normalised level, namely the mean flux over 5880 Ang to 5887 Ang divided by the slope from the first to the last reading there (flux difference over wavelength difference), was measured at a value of -59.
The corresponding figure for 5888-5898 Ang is 218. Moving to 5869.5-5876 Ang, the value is 31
